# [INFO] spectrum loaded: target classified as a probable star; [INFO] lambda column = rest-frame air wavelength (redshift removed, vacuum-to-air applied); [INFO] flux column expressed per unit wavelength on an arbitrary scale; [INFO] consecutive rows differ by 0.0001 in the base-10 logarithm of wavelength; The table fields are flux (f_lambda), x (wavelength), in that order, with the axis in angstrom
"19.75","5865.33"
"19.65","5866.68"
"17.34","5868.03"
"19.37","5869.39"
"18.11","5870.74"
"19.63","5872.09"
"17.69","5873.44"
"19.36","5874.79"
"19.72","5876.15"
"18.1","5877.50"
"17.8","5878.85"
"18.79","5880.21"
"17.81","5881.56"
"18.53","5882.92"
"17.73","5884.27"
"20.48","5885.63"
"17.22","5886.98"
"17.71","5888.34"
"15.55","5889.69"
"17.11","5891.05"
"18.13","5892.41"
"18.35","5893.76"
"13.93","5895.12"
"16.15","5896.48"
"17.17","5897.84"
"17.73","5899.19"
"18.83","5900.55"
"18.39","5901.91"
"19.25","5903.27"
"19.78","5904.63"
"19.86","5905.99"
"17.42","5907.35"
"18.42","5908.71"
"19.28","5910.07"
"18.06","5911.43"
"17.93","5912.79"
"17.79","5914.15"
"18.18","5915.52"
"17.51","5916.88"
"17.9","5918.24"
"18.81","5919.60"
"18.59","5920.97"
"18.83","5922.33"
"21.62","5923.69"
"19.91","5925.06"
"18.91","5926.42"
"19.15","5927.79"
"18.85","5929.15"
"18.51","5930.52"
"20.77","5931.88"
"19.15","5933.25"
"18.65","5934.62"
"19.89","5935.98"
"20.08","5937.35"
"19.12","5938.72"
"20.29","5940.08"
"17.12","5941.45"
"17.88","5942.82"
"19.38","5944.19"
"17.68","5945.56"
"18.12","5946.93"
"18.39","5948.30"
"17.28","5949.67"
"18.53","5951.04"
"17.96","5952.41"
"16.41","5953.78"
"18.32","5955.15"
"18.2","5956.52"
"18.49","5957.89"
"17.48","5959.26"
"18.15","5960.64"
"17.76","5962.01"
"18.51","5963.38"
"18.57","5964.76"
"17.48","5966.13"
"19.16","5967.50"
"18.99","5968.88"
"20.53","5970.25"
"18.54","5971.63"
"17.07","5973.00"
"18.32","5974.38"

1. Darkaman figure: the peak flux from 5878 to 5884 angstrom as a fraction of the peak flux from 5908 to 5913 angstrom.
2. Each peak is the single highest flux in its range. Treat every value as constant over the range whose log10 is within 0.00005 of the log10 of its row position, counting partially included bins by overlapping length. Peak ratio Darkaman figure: 0.97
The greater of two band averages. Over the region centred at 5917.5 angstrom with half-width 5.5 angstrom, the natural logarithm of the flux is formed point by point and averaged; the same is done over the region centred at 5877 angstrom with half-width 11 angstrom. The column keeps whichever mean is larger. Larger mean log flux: 2.92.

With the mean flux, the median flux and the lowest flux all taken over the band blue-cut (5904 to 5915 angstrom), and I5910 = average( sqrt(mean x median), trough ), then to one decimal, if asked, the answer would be 17.9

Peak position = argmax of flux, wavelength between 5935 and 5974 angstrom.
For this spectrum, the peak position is 5970.25 angstrom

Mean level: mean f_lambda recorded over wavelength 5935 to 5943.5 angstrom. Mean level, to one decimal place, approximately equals 19.1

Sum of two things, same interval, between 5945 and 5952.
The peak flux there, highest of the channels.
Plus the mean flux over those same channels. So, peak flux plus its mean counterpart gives 36.5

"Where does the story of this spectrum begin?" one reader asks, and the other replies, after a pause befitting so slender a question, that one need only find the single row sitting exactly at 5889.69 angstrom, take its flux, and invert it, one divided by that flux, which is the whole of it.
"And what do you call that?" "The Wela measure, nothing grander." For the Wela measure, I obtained 0.0643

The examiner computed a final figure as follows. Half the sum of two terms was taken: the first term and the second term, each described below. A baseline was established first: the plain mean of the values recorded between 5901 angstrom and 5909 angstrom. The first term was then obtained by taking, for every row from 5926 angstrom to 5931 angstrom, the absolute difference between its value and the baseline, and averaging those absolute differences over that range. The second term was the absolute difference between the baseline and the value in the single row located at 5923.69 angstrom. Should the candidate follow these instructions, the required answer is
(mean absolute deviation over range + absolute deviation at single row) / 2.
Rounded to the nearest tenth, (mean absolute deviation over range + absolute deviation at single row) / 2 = 1.5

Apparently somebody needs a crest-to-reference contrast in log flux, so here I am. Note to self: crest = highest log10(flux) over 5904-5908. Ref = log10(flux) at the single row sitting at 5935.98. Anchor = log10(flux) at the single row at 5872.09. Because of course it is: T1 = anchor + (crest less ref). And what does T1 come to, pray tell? 1.29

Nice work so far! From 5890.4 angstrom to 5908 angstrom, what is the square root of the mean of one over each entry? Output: 0.238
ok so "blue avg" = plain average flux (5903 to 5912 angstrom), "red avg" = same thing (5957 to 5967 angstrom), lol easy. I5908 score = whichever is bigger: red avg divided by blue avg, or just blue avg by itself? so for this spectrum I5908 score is 18.9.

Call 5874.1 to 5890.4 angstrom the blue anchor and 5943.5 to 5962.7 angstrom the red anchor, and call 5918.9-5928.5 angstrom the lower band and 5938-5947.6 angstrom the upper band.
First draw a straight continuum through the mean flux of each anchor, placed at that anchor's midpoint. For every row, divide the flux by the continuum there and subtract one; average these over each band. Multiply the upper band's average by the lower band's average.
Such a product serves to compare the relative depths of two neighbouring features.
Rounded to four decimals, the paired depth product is 0.0019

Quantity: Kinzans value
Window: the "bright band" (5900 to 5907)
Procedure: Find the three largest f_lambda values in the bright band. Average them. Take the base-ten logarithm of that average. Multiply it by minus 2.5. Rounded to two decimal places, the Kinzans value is -3.23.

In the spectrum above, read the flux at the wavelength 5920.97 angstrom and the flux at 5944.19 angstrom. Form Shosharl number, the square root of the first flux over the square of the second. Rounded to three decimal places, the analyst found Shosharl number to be 0.222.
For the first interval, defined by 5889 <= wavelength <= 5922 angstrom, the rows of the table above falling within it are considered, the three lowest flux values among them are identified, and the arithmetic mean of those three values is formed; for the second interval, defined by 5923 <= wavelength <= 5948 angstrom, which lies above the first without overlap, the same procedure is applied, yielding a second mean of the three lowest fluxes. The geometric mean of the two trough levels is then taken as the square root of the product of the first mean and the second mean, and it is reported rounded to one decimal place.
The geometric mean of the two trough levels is 16.3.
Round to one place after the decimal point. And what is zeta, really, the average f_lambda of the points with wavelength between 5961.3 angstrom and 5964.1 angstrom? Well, 18.1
